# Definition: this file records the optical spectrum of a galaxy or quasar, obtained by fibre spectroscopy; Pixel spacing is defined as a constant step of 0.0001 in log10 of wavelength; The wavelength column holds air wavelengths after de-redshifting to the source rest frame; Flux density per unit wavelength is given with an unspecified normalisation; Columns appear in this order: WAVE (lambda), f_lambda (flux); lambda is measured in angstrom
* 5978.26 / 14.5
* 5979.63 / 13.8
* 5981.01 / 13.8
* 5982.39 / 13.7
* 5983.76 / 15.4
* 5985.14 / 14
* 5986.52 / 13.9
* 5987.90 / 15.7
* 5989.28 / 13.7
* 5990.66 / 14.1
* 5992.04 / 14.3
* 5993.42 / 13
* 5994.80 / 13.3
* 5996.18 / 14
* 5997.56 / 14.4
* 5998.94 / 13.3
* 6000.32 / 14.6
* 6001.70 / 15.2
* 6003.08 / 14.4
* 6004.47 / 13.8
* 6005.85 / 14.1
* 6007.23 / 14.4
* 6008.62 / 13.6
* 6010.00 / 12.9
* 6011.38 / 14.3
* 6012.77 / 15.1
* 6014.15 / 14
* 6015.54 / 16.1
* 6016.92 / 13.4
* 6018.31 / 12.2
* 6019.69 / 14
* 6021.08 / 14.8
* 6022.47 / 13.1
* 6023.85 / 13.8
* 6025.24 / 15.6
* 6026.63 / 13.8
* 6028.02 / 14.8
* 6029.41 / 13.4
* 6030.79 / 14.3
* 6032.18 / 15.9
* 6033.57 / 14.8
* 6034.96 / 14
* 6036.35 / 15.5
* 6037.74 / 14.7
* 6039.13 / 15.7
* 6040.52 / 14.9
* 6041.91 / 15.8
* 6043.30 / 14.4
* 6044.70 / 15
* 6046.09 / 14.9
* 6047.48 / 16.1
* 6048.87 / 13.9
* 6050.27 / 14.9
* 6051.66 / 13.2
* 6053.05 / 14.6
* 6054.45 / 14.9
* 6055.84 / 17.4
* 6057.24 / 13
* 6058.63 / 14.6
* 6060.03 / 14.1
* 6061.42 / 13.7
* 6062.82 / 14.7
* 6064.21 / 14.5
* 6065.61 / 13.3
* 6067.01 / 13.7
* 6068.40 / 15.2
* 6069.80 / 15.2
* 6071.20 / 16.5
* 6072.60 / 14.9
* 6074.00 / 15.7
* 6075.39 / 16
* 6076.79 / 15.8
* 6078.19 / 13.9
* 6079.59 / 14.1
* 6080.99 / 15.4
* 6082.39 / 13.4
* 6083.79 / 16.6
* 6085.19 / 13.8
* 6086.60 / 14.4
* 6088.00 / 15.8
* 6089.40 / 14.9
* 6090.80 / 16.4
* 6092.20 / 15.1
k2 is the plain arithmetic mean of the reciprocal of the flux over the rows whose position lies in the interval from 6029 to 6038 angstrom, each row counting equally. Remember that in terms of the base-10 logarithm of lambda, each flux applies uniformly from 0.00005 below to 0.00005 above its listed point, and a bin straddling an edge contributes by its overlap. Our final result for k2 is 0.0684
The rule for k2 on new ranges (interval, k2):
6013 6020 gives 0.0723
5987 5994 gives 0.0709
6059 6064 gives 0.0706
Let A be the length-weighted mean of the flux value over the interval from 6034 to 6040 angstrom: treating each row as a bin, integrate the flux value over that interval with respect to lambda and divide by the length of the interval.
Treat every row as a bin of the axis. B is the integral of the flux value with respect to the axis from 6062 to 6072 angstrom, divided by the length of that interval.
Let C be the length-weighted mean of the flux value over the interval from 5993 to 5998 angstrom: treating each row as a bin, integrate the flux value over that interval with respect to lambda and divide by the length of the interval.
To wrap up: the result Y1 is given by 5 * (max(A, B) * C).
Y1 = 1024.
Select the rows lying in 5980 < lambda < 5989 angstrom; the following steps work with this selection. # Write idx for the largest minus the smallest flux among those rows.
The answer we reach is 2.0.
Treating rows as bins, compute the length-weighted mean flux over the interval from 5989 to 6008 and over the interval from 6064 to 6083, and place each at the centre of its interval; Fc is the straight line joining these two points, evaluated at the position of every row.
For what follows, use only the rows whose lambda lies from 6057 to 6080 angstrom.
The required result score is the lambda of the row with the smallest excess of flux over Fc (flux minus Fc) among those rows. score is 6057.24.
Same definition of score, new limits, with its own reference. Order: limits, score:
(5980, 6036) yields 6018.31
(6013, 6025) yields 6018.31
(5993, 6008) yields 5993.42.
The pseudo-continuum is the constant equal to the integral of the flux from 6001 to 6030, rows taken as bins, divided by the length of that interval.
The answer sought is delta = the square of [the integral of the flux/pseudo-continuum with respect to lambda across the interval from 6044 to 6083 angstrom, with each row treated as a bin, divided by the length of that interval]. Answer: 1.09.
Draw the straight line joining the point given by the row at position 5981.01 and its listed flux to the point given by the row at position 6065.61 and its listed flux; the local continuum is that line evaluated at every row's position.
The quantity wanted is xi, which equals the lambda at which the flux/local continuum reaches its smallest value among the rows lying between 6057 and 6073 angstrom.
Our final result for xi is 6057.24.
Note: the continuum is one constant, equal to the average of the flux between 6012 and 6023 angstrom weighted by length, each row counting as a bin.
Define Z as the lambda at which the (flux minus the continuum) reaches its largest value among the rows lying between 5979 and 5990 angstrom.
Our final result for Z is 5987.90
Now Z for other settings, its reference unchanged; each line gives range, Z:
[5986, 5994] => 5987.90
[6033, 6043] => 6041.91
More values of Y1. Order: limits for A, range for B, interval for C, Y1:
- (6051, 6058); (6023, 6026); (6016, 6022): 1001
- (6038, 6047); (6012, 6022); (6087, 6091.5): 1182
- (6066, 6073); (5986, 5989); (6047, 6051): 1118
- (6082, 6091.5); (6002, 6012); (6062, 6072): 1111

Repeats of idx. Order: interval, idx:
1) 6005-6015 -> 2.2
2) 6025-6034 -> 2.5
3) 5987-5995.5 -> 2.7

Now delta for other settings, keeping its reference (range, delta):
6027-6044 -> 1.10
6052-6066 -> 1.05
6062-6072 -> 1.08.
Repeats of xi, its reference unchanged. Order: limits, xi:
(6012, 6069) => 6018.31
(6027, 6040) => 6029.41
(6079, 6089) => 6082.39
